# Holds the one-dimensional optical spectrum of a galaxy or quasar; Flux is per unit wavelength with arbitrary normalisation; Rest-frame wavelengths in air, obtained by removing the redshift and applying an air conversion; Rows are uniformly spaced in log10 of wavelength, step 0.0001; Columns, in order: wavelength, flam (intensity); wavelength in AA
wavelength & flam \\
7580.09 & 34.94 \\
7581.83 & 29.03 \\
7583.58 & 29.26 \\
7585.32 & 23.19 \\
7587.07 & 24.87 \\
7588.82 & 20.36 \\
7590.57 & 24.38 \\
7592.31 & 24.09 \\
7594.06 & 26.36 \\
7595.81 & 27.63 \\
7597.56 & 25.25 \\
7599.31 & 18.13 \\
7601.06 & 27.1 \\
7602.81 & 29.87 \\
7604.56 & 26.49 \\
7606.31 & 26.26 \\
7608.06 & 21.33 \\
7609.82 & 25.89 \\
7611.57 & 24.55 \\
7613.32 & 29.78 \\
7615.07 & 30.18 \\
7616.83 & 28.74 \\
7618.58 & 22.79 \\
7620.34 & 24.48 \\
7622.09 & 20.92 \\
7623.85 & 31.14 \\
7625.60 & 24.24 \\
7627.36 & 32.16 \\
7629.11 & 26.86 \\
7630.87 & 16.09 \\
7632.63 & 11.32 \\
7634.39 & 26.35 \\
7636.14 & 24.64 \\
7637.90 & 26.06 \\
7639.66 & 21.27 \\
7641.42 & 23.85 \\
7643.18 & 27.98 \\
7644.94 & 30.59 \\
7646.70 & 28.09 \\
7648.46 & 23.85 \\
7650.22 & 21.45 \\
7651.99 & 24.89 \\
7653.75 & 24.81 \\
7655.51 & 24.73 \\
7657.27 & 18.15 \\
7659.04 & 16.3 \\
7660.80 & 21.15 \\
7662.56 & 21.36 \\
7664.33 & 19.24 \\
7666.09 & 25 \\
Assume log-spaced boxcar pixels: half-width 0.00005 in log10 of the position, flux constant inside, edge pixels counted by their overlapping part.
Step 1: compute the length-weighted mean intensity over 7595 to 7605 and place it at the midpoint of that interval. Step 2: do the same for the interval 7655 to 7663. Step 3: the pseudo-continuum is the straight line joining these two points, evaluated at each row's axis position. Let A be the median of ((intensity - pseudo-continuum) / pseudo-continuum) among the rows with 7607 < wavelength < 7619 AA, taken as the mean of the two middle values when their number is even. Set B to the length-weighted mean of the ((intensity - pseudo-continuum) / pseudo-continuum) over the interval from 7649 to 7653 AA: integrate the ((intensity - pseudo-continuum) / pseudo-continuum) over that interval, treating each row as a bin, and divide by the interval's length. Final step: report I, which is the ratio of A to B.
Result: 0.4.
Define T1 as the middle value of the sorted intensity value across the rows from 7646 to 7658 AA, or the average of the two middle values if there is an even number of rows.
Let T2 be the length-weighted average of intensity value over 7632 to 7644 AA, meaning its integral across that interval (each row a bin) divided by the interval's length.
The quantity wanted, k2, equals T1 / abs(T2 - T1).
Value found 17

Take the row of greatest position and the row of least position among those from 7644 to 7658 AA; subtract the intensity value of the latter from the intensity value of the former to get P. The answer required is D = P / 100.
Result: -0.12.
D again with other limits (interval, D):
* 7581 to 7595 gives -0.03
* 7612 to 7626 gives -0.06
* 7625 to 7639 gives 0.02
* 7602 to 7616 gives 0.00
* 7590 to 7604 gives 0.05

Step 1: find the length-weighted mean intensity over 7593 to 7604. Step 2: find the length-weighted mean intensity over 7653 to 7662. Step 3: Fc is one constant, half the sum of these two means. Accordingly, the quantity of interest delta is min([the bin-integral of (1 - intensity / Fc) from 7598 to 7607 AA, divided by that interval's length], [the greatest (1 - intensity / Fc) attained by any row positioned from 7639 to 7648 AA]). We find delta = -0.094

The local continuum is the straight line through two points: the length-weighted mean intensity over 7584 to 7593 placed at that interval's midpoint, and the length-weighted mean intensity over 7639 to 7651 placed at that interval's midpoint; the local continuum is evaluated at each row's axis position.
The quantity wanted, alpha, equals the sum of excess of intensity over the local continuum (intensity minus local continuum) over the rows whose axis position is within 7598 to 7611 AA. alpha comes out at 6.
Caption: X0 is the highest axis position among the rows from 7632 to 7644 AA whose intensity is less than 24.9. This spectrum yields 7641.42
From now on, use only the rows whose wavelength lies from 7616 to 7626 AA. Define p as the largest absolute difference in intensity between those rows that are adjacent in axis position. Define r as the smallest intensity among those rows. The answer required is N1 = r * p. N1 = 214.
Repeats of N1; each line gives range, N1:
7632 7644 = 170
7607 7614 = 112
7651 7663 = 107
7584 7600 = 129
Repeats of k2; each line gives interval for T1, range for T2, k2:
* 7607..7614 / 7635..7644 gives 60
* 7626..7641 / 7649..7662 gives 7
